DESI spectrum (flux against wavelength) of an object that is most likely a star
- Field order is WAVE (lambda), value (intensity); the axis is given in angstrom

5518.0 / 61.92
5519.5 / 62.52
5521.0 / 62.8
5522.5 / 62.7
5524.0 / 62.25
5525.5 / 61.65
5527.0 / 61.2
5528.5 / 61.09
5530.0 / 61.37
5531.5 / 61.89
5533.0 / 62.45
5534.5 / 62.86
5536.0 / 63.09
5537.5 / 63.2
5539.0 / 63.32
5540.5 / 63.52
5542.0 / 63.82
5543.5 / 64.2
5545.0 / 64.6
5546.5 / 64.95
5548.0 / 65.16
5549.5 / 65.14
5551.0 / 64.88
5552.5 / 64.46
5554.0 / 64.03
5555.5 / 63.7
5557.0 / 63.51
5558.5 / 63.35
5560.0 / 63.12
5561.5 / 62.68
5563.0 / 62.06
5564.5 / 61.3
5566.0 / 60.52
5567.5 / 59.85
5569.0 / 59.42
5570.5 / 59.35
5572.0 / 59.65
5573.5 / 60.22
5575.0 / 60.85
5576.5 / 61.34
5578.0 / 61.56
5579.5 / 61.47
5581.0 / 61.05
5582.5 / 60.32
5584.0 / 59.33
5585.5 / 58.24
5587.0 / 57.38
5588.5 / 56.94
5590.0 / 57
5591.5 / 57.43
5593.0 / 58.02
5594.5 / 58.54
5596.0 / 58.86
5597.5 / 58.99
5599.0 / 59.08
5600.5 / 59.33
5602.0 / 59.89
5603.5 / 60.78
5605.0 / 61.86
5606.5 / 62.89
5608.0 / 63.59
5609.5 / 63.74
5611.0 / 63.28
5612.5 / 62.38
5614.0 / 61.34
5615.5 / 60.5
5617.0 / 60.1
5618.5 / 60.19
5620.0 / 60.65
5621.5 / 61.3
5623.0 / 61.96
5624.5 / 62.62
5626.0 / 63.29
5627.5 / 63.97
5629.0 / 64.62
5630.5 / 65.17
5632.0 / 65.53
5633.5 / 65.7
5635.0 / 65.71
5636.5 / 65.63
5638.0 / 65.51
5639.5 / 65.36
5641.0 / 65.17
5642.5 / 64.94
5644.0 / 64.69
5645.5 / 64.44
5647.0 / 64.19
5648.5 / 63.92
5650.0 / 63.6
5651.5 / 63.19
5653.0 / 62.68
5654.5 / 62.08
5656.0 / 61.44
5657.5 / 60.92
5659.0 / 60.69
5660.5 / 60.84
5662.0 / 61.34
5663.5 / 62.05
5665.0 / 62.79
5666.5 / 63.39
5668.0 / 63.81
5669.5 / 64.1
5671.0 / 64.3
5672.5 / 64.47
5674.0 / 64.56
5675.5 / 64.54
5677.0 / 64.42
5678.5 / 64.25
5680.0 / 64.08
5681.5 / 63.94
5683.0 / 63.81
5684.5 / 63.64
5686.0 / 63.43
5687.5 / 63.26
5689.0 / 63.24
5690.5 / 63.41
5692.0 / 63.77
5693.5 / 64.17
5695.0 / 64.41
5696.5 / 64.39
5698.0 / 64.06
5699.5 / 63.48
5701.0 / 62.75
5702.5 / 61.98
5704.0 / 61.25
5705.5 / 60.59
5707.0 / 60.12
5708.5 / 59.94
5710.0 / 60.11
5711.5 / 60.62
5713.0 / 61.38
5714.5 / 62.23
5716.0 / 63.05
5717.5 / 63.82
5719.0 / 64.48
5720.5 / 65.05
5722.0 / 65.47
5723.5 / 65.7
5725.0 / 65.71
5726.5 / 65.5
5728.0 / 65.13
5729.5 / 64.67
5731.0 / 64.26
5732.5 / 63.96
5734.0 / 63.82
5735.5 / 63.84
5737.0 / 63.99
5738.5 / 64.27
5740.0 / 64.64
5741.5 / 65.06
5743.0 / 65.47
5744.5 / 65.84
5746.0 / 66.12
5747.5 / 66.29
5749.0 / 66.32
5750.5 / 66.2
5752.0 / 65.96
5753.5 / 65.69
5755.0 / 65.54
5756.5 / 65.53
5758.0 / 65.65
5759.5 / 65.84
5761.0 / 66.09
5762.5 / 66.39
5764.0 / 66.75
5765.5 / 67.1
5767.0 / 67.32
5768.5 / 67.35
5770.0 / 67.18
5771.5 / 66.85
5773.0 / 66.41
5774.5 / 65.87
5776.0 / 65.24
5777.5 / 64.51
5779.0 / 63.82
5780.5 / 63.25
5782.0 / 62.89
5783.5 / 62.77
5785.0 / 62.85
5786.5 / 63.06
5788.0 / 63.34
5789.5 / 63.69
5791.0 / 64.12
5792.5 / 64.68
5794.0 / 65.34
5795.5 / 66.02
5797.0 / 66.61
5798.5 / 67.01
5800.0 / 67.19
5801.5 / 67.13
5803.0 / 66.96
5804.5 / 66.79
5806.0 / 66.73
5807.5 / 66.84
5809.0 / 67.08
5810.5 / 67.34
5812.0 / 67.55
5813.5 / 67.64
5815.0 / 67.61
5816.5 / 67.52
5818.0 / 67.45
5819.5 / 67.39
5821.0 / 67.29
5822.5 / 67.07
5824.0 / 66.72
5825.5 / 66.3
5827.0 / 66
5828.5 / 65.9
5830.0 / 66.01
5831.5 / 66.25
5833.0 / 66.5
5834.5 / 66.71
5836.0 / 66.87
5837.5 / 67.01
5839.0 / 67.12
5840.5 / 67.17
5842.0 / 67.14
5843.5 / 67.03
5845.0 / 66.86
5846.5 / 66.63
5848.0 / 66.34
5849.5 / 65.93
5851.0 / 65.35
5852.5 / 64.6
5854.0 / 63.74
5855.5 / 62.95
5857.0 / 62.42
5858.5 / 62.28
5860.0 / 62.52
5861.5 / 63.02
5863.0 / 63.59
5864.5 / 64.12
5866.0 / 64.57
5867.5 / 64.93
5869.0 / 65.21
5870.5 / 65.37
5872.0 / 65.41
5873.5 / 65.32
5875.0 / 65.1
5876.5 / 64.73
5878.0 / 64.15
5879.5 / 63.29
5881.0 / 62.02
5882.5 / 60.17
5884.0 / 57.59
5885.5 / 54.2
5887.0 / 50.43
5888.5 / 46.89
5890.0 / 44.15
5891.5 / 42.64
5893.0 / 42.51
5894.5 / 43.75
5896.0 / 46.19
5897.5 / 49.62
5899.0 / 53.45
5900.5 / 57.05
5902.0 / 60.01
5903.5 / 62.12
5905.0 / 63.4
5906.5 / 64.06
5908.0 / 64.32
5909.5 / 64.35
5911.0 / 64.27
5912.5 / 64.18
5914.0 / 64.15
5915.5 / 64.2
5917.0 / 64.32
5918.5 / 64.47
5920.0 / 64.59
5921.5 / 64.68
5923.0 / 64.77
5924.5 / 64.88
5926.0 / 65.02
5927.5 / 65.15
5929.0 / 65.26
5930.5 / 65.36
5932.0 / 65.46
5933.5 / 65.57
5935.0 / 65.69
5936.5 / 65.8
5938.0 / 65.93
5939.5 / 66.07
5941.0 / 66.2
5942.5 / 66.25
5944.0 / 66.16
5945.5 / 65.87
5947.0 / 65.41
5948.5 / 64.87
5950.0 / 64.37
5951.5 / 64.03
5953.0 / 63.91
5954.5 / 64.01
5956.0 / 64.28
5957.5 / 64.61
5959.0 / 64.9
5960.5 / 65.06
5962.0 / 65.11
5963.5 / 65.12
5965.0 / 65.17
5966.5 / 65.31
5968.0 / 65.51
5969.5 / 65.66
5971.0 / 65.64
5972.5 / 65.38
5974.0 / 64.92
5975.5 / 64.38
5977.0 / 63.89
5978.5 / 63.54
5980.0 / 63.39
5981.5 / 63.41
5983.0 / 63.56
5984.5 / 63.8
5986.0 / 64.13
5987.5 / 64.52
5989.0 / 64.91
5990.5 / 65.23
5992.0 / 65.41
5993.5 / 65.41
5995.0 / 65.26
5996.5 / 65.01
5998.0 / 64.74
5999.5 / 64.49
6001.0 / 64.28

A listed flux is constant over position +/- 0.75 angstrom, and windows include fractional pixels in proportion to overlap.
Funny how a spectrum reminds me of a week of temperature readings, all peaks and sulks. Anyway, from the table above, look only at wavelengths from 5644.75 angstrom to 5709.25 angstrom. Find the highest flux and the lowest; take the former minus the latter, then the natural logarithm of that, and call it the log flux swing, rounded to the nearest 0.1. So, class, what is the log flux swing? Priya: 1.5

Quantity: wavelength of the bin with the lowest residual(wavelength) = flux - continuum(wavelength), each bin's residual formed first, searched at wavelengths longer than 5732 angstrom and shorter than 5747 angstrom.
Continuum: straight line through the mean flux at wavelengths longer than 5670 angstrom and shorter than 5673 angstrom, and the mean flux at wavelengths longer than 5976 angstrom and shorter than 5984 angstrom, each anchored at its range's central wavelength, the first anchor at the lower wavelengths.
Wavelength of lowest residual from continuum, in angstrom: 5734.0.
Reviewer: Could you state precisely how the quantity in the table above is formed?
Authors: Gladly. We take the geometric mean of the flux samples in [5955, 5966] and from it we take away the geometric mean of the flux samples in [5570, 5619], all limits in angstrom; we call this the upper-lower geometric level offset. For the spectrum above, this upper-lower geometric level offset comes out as 4.8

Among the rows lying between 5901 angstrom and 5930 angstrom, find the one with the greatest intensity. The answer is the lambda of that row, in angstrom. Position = 5929.0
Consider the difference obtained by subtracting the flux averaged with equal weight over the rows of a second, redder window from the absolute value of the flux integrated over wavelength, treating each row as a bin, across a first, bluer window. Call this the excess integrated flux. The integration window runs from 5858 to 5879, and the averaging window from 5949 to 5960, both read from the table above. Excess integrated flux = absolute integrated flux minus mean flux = 1286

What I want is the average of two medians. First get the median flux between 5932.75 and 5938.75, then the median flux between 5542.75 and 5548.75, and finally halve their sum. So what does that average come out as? 65.3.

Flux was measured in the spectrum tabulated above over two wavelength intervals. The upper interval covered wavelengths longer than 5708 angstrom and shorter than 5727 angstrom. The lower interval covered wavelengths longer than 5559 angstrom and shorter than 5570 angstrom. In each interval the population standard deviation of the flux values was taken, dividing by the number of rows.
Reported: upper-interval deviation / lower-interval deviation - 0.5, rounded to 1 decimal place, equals 1.1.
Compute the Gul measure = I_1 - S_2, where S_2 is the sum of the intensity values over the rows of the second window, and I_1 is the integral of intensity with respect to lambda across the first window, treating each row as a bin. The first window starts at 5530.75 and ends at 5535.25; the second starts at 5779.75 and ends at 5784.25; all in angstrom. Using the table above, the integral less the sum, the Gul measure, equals 92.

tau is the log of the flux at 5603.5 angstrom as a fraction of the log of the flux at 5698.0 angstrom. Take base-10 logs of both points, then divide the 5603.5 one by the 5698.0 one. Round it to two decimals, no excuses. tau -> 0.99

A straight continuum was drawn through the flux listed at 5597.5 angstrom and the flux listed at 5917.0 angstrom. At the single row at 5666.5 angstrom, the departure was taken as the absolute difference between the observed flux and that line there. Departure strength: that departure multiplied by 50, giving 162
